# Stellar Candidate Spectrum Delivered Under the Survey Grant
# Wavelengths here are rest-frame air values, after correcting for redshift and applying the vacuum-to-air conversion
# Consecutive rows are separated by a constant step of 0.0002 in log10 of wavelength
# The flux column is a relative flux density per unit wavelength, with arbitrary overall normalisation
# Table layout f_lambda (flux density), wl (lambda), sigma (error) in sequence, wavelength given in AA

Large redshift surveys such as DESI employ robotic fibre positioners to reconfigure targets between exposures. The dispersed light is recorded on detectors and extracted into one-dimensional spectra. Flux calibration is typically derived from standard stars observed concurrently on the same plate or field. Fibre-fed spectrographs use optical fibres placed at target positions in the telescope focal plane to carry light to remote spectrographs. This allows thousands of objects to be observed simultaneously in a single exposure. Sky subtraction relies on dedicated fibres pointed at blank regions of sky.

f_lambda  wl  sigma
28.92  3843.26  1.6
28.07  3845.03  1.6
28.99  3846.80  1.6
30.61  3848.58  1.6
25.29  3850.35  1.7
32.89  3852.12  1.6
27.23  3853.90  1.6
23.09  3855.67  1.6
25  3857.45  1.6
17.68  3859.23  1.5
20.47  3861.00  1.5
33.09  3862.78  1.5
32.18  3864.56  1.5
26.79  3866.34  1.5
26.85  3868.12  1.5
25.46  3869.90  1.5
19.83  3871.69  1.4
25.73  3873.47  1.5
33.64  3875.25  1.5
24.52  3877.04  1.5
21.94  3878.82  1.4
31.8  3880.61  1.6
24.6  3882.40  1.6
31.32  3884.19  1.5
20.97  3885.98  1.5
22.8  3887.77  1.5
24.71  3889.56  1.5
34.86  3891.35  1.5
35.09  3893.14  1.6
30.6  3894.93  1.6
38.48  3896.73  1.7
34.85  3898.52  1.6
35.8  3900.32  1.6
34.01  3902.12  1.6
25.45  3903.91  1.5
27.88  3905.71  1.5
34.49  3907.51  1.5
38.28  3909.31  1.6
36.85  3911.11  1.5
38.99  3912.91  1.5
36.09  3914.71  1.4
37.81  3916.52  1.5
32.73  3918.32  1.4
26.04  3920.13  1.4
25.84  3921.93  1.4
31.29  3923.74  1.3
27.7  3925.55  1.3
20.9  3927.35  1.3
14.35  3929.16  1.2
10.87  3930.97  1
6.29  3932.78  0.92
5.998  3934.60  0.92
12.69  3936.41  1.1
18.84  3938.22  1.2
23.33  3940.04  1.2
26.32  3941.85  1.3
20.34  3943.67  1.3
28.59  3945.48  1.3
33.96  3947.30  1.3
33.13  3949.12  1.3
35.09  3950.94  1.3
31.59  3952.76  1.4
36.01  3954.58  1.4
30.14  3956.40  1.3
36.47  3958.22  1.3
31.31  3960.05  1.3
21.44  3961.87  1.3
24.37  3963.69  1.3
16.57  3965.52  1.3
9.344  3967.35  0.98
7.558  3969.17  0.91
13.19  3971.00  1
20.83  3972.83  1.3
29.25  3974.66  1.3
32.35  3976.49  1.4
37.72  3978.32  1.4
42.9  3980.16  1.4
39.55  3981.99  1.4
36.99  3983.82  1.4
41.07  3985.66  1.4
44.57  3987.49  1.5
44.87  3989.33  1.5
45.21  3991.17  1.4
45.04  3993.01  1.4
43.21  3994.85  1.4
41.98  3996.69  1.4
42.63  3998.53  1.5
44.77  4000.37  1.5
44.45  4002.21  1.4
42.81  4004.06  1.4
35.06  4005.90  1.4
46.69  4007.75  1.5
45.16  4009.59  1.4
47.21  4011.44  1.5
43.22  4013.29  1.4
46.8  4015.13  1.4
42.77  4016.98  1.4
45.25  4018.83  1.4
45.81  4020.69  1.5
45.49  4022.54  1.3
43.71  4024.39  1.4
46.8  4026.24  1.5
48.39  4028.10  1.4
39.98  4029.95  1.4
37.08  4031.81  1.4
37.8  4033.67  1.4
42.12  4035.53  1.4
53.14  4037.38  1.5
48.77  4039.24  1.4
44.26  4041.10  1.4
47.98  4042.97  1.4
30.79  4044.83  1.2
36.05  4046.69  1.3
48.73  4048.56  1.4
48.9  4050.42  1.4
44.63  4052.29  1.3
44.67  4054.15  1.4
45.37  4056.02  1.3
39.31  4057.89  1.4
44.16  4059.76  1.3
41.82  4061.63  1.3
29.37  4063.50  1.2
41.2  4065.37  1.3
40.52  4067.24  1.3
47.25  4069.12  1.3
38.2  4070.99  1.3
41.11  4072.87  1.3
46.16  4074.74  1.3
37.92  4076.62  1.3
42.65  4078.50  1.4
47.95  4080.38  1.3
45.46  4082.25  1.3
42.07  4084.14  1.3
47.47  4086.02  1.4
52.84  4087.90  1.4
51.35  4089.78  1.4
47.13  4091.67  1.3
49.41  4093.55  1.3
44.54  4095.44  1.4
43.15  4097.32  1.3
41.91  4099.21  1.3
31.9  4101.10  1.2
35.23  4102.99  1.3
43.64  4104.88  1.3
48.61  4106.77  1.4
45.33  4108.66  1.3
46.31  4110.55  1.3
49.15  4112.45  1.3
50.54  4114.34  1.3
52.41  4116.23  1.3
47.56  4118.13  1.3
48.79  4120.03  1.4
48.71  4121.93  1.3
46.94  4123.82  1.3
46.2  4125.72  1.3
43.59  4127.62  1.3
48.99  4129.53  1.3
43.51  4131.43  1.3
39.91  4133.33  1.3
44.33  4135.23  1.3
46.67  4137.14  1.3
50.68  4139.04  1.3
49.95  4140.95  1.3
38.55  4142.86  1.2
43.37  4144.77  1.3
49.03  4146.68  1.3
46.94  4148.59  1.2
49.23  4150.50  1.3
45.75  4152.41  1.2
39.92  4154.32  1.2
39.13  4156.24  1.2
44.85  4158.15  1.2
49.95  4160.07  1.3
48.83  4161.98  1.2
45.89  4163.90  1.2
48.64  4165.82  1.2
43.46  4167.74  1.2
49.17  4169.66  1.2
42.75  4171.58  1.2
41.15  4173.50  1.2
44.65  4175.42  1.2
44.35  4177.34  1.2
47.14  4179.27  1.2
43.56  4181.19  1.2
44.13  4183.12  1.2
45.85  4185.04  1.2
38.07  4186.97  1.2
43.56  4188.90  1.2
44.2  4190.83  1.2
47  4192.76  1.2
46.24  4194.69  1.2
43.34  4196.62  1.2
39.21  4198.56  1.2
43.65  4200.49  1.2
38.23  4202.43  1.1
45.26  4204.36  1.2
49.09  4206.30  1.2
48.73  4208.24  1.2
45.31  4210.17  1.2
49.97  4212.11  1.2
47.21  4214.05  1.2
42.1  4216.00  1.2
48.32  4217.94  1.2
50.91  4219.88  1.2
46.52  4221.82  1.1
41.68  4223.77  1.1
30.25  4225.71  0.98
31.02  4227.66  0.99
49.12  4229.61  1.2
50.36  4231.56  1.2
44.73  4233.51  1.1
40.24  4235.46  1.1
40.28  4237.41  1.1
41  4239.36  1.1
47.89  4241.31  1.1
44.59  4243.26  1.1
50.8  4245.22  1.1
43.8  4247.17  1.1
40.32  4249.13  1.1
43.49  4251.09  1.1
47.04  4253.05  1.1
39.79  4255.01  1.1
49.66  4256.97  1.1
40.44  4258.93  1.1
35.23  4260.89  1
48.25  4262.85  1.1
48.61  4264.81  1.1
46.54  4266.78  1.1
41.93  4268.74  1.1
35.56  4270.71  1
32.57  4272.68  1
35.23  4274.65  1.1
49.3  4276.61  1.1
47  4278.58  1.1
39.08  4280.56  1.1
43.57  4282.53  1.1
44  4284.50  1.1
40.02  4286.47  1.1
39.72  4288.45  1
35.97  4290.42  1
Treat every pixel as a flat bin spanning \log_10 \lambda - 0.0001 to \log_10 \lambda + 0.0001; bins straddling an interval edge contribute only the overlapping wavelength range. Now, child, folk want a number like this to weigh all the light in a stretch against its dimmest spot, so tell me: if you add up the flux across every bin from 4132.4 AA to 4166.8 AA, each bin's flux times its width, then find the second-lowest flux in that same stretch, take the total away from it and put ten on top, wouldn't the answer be -1521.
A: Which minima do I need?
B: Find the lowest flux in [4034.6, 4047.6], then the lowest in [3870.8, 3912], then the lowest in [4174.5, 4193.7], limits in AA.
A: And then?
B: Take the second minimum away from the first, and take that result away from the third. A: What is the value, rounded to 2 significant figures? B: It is 27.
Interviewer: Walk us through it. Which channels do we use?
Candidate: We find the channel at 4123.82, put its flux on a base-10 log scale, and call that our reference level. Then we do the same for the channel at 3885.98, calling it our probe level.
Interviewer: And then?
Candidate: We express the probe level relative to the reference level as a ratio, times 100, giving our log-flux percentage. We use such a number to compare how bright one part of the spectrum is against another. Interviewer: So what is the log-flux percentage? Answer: 79.1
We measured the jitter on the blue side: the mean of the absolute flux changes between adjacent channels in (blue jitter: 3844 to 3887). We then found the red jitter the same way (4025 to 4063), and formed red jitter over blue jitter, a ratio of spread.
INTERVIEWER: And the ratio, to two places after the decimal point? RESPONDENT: 0.94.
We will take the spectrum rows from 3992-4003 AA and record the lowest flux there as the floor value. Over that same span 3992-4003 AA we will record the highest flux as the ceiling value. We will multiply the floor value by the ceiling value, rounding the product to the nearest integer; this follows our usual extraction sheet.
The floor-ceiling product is 1891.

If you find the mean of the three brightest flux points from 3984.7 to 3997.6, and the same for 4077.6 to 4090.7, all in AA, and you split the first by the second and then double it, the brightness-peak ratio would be 1.8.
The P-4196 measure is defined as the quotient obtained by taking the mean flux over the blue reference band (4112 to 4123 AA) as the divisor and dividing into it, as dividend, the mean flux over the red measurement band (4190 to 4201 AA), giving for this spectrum 0.89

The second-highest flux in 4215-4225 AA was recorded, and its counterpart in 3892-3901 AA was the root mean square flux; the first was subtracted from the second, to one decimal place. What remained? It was -13.3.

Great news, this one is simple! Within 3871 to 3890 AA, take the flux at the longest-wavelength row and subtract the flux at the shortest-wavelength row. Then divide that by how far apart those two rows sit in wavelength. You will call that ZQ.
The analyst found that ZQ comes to 0.27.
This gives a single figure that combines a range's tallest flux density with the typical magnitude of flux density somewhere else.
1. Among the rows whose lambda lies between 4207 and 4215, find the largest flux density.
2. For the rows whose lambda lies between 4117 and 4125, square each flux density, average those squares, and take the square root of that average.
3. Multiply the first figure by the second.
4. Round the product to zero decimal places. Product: 2399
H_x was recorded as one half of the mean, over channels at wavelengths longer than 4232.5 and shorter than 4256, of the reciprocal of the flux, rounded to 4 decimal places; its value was 0.0115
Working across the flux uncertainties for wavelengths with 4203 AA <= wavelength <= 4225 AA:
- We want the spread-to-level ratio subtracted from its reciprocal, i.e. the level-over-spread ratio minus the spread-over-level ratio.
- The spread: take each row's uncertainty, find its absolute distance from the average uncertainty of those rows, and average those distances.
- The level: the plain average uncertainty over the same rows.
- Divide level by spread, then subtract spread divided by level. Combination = 40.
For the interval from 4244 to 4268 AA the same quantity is 71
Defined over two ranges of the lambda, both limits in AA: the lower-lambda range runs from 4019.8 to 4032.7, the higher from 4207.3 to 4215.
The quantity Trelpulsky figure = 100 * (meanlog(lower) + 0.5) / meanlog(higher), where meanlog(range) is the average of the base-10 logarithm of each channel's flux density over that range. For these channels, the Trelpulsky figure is 127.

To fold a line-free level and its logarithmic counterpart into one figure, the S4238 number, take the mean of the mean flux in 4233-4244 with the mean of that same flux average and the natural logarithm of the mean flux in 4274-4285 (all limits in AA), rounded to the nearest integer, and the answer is 33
